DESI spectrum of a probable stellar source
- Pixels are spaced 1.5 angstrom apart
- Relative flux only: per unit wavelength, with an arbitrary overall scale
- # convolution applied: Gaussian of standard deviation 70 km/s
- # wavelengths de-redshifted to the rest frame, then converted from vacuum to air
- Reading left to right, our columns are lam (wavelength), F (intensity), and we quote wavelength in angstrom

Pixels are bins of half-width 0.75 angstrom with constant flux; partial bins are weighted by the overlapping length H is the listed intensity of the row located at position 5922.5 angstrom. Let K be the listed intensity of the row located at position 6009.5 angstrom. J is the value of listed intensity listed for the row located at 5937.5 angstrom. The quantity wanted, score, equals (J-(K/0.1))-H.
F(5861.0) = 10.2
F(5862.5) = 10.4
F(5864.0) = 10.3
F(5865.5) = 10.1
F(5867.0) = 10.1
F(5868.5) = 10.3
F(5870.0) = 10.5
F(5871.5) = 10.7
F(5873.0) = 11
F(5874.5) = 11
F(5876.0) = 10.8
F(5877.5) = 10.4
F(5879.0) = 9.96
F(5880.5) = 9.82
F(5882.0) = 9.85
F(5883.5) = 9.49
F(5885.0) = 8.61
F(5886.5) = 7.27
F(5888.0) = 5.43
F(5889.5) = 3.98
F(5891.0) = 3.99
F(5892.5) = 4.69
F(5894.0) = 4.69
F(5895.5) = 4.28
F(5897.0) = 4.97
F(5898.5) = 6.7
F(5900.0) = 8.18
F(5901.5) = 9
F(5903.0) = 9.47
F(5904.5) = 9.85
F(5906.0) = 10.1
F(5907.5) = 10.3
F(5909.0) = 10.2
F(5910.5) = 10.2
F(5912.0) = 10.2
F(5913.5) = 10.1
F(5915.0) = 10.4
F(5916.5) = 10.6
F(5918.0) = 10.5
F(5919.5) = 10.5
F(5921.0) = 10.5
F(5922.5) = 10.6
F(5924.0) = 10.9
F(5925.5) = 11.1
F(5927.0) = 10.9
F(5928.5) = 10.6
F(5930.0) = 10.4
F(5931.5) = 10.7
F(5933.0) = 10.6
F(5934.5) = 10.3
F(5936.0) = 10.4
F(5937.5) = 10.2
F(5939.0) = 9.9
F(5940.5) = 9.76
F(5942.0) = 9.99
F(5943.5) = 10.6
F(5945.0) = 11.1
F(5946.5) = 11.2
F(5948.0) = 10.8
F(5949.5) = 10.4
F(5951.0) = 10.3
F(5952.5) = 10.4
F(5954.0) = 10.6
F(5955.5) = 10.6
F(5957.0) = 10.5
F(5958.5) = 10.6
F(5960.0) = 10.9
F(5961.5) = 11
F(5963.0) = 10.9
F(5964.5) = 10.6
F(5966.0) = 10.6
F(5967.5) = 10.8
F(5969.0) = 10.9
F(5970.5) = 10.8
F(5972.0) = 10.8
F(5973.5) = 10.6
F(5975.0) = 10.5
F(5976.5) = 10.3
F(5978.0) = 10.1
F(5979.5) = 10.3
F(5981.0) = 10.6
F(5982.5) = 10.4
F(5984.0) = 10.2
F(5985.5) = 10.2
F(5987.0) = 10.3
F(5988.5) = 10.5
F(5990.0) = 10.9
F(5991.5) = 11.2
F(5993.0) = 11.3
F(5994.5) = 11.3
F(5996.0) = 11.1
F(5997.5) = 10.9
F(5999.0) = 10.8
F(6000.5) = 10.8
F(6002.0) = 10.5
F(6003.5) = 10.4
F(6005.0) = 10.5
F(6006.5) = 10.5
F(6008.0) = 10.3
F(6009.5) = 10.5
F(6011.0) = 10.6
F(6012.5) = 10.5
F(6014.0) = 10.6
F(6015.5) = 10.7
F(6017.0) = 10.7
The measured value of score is -105.4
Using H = 10.6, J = 10.2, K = 10.5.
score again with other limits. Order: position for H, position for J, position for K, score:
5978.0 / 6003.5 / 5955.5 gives -105.7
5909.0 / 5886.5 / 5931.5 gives -109.9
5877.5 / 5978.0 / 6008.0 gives -103.3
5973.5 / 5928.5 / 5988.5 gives -105.0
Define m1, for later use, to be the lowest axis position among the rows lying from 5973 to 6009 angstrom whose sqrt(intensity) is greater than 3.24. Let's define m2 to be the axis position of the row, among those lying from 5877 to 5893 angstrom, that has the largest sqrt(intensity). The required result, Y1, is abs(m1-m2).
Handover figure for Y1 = 96.0 angstrom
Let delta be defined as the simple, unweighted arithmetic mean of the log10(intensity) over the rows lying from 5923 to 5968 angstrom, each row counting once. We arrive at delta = 1.02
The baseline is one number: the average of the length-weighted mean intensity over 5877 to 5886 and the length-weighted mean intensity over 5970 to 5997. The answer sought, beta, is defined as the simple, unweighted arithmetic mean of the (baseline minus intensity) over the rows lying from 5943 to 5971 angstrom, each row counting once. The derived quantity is -0.60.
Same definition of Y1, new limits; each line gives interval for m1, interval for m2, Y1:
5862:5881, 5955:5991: 91.5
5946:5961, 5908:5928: 21.0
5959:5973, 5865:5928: 34.5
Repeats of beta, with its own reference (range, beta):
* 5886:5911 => 2.86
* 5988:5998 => -0.91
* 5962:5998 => -0.55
